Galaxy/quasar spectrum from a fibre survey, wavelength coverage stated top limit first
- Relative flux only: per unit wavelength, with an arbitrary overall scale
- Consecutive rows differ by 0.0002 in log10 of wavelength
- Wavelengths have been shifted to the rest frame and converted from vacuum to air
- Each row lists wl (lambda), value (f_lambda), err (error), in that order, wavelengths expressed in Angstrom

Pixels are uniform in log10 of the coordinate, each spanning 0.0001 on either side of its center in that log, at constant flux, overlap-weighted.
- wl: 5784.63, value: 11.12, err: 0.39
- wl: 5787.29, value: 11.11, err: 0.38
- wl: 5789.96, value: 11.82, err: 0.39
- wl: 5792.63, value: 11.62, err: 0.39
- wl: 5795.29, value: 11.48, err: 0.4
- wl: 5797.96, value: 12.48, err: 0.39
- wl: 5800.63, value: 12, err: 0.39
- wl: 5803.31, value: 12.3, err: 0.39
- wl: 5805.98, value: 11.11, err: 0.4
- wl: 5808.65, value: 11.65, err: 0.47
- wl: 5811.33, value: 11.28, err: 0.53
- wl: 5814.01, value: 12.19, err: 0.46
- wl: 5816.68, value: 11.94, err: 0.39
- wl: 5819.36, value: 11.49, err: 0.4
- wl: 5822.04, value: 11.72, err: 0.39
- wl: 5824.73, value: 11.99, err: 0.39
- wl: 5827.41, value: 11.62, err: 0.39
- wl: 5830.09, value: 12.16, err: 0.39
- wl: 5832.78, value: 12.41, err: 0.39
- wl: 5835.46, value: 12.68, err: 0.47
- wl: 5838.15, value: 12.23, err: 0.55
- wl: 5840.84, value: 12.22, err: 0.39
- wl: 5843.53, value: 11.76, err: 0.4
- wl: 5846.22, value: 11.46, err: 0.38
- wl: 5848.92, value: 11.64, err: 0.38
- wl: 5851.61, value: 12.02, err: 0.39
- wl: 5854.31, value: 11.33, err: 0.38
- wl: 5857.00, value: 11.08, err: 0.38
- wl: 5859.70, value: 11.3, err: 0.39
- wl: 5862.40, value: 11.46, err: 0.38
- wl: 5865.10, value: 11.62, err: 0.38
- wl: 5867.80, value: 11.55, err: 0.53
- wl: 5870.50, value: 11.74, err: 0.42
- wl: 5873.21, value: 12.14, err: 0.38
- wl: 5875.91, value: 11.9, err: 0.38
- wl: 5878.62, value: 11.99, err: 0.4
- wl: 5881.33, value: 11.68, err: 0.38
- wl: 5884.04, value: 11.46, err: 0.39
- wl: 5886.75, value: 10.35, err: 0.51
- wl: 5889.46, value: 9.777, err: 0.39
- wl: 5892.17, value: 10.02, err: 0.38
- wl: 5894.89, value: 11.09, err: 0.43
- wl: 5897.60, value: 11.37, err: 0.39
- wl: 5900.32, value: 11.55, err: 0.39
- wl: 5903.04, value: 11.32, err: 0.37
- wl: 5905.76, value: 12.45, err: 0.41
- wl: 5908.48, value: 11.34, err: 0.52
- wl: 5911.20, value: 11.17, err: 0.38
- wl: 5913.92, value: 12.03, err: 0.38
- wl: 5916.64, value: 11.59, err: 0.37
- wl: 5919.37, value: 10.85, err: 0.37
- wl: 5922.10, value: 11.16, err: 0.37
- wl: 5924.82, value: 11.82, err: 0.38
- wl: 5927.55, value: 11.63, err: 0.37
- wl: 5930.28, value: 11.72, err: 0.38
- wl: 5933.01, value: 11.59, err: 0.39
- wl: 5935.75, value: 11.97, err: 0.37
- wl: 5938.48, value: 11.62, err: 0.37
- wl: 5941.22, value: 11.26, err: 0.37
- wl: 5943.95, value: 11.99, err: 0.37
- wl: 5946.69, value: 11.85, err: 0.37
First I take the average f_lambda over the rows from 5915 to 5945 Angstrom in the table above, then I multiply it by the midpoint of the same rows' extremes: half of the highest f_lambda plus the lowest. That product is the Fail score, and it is 132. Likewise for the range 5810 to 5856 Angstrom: 142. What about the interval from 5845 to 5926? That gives 127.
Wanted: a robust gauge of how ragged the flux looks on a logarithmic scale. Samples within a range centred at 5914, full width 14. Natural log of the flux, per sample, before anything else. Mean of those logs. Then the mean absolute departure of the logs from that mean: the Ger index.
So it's 0.029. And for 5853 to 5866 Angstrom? 0.013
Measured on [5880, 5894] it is 0.068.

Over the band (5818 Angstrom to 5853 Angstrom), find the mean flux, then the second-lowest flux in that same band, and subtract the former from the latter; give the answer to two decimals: -0.46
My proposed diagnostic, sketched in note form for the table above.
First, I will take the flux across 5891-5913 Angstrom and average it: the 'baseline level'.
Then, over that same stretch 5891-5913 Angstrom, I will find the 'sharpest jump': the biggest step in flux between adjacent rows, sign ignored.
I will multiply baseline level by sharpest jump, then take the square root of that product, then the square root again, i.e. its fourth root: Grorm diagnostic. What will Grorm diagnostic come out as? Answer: 1.89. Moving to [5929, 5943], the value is 1.45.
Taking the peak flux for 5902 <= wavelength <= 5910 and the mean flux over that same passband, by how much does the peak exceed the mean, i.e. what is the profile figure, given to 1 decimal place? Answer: 0.7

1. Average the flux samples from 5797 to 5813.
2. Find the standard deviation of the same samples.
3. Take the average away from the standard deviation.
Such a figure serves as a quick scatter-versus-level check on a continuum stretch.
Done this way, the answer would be -11.3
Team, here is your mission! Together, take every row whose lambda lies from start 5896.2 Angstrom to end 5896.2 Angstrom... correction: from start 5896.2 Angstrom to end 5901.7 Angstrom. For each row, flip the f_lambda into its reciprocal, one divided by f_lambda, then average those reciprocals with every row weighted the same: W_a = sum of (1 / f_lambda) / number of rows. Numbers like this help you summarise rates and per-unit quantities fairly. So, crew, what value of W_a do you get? 0.0873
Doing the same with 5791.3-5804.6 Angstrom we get 0.0836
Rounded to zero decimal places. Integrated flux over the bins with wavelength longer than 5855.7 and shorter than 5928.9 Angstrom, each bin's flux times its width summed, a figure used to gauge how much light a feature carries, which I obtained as 834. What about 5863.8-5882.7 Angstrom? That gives 223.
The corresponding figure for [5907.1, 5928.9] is 250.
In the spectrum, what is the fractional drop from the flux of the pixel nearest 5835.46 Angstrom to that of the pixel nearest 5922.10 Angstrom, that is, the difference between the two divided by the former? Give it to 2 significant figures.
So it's 0.12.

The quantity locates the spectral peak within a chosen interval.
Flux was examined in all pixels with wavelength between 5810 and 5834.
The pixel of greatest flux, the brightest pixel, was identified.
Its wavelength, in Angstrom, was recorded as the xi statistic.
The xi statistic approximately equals 5832.78 Angstrom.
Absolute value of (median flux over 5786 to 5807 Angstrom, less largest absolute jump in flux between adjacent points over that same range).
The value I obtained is 10.5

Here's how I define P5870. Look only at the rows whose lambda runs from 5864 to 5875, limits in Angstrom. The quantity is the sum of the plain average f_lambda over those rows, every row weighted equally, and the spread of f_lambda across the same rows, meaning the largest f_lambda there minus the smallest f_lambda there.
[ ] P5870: 12.4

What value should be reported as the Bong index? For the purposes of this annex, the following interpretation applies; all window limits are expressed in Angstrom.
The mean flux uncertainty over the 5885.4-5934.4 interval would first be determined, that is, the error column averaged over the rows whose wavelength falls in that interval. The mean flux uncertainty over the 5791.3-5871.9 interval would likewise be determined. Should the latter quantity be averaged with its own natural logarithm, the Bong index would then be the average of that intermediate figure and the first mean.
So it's 0.081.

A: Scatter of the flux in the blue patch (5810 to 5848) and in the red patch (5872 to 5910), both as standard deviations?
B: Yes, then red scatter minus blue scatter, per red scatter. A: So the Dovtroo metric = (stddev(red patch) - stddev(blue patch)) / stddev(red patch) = 0.5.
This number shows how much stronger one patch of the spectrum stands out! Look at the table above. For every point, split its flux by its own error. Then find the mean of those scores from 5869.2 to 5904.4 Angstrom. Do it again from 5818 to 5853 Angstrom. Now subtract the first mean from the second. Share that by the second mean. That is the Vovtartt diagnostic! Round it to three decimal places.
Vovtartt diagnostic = 0.041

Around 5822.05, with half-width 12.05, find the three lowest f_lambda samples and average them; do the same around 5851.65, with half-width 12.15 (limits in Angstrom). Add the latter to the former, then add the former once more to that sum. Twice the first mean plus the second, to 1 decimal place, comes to 34.2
